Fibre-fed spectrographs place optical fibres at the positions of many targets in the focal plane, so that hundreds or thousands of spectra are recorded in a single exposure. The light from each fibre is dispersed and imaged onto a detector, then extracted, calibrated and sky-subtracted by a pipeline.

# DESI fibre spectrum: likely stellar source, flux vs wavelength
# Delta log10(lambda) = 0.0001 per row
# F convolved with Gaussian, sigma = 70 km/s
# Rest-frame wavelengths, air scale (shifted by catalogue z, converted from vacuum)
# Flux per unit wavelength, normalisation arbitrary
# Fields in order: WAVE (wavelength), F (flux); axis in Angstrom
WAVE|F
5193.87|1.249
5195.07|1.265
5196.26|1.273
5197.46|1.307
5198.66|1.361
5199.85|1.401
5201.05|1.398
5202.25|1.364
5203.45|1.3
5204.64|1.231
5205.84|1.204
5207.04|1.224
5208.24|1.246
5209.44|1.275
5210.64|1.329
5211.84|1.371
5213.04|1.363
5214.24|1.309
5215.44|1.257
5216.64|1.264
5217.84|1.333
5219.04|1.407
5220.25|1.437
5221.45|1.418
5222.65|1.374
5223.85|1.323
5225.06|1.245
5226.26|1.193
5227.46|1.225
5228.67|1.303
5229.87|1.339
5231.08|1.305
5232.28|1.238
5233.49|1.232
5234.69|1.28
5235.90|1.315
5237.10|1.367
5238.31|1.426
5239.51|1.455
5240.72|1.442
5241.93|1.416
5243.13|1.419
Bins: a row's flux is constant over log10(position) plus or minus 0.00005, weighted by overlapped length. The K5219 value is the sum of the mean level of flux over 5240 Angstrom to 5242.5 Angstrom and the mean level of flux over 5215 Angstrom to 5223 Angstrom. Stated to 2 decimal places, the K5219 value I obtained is 2.78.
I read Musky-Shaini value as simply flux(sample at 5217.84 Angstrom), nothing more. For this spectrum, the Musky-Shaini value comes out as 1.333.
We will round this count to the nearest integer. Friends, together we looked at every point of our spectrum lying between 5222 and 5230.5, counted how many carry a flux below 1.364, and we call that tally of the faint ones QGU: 6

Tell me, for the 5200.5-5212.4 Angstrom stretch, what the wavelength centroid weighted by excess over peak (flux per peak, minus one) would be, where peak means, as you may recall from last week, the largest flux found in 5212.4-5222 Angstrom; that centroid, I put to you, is 5206.7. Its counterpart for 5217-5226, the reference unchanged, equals 5222.6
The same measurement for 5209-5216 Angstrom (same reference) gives 5212.6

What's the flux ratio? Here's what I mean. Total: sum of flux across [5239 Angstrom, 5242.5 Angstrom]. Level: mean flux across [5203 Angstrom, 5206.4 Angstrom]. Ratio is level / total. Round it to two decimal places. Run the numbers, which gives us 0.29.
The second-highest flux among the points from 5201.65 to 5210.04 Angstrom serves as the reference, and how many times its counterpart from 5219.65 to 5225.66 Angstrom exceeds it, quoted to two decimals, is 1.09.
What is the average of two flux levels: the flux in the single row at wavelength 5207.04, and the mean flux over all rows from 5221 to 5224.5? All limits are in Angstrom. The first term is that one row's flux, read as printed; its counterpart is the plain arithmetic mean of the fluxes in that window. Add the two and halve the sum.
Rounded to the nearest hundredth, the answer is 1.30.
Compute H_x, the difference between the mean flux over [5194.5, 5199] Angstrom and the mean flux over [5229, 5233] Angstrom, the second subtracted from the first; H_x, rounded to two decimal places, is 0.01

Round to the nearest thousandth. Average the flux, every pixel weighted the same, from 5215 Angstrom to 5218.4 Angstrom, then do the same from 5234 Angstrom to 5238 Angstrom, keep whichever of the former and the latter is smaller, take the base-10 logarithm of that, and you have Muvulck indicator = 0.109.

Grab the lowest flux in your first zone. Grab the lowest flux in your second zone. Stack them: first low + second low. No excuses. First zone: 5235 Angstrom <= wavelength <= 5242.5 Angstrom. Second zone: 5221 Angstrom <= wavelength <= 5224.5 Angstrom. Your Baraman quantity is 2.64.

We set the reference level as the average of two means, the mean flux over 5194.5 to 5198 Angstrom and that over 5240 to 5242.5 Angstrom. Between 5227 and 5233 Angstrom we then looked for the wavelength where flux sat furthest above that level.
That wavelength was 5229.87 Angstrom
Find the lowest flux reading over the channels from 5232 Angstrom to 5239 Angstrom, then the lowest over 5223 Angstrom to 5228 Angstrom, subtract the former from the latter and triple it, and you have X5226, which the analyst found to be -0.12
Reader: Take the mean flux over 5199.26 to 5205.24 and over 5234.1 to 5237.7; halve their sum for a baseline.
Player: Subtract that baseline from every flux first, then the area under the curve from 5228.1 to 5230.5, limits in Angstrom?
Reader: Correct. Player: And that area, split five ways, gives 0.00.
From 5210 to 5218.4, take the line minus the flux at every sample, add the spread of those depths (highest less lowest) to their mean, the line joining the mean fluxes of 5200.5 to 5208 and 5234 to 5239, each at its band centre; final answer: 0.11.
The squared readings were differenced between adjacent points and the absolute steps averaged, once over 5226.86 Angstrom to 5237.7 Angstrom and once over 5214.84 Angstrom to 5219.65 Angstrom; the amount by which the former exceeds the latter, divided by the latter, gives -0.1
